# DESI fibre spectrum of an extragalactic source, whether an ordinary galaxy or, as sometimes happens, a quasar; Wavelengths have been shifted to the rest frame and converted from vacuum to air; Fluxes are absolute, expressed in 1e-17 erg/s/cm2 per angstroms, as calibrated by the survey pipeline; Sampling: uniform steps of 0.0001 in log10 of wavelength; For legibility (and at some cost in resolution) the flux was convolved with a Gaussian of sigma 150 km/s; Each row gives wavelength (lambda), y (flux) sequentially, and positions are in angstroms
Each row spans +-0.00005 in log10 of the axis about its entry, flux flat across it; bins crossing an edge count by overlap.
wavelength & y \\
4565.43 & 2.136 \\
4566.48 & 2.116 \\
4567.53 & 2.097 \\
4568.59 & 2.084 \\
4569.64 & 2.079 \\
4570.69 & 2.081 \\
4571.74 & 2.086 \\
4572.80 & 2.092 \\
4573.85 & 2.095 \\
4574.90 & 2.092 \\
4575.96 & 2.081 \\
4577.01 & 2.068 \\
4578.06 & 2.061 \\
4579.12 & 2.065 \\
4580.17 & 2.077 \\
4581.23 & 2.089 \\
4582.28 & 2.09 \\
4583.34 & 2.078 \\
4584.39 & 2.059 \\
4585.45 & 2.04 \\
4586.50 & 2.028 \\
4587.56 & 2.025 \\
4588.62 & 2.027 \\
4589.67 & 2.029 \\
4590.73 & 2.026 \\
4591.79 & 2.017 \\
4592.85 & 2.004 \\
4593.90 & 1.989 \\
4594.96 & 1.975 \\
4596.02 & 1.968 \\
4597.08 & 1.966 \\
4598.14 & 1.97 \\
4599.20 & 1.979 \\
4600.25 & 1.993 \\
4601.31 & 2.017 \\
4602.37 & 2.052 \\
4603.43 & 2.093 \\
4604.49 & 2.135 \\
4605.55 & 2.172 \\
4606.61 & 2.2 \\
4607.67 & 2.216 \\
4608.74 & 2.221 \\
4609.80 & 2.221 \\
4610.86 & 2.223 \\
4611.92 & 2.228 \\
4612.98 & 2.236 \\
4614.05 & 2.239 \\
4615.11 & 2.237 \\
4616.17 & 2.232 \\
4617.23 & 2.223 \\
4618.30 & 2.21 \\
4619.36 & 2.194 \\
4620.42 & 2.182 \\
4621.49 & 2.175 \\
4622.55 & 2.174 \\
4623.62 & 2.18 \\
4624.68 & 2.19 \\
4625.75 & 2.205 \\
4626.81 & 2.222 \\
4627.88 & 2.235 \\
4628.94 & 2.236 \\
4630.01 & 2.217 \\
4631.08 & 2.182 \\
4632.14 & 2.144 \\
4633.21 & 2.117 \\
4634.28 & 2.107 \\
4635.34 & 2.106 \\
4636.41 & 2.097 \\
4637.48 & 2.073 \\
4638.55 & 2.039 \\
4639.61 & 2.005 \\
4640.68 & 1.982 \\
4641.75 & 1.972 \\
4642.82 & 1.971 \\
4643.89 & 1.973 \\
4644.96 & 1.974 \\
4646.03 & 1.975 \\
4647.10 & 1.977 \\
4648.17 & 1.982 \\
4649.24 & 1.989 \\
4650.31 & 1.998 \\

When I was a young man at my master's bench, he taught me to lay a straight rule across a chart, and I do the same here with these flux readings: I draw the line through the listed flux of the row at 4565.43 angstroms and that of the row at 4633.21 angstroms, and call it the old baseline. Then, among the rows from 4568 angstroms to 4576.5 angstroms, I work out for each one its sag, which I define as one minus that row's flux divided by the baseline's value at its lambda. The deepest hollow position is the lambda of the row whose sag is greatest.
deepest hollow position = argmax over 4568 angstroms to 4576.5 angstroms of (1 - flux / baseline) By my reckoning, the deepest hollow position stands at 4569.64 angstroms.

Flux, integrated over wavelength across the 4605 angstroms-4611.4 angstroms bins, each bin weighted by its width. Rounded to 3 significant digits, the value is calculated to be 14.1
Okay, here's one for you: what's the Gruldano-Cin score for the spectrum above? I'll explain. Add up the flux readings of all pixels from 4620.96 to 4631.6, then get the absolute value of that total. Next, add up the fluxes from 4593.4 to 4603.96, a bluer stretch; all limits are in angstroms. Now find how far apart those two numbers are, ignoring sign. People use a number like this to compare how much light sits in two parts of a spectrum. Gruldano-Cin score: 2.0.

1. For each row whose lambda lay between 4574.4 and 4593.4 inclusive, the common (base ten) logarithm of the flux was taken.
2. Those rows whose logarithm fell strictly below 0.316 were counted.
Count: 12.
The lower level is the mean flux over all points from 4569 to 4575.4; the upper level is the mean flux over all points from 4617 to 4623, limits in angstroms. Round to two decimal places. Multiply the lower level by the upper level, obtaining 4.58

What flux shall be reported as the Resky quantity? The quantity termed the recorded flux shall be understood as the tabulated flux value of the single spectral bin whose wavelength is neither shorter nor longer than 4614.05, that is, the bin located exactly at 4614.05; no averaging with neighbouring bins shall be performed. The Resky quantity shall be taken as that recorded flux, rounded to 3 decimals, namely 2.239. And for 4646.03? 1.975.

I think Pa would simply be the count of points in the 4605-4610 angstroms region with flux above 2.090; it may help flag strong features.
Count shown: 5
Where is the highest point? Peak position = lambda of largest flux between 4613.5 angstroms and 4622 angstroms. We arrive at 4614.05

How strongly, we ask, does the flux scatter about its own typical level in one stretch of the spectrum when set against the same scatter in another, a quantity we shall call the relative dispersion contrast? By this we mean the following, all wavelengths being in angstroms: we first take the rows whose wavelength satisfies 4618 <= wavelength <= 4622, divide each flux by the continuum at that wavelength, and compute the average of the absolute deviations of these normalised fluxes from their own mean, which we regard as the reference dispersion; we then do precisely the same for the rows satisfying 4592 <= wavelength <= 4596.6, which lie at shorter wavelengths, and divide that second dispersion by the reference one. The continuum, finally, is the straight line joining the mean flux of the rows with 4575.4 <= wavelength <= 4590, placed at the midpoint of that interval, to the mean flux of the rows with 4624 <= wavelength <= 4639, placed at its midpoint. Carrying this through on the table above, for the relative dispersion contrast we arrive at 1.1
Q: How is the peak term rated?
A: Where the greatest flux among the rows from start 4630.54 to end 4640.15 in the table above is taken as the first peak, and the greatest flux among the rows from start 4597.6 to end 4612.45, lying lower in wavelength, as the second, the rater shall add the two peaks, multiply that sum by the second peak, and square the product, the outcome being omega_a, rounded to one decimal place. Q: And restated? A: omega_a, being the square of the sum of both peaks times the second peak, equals 96.5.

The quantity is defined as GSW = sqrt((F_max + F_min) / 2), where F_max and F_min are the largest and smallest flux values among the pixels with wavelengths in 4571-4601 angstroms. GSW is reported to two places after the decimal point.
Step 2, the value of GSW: 1.42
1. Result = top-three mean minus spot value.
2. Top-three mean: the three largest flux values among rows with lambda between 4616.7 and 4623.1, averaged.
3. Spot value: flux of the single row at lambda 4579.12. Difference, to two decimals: 0.14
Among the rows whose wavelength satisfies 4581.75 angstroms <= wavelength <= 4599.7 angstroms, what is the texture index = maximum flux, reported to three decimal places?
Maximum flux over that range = 2.090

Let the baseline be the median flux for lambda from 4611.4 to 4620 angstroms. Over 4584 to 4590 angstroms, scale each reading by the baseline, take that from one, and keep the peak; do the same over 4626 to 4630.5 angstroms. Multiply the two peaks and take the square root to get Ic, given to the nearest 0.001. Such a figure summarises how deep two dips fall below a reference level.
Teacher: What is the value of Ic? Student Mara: 0.023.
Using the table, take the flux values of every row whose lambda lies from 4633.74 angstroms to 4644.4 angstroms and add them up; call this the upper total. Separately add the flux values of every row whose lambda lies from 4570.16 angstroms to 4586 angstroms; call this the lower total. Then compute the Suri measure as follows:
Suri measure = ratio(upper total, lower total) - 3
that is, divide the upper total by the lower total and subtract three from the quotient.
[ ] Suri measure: -2.3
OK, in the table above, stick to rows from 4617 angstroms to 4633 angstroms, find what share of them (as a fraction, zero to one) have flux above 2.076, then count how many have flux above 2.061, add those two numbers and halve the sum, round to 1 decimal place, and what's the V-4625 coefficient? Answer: 8.0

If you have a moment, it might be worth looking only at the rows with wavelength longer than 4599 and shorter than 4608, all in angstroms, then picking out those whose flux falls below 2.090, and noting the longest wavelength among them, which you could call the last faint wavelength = 4602.37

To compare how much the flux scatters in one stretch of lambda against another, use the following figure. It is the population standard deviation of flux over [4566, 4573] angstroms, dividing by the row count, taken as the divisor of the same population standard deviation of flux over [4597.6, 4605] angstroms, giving 4.9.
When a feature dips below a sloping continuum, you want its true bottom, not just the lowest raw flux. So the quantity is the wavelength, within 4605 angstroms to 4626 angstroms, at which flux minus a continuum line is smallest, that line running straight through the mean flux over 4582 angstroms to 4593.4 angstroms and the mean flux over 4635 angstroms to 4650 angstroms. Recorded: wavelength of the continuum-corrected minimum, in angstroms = 4605.55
